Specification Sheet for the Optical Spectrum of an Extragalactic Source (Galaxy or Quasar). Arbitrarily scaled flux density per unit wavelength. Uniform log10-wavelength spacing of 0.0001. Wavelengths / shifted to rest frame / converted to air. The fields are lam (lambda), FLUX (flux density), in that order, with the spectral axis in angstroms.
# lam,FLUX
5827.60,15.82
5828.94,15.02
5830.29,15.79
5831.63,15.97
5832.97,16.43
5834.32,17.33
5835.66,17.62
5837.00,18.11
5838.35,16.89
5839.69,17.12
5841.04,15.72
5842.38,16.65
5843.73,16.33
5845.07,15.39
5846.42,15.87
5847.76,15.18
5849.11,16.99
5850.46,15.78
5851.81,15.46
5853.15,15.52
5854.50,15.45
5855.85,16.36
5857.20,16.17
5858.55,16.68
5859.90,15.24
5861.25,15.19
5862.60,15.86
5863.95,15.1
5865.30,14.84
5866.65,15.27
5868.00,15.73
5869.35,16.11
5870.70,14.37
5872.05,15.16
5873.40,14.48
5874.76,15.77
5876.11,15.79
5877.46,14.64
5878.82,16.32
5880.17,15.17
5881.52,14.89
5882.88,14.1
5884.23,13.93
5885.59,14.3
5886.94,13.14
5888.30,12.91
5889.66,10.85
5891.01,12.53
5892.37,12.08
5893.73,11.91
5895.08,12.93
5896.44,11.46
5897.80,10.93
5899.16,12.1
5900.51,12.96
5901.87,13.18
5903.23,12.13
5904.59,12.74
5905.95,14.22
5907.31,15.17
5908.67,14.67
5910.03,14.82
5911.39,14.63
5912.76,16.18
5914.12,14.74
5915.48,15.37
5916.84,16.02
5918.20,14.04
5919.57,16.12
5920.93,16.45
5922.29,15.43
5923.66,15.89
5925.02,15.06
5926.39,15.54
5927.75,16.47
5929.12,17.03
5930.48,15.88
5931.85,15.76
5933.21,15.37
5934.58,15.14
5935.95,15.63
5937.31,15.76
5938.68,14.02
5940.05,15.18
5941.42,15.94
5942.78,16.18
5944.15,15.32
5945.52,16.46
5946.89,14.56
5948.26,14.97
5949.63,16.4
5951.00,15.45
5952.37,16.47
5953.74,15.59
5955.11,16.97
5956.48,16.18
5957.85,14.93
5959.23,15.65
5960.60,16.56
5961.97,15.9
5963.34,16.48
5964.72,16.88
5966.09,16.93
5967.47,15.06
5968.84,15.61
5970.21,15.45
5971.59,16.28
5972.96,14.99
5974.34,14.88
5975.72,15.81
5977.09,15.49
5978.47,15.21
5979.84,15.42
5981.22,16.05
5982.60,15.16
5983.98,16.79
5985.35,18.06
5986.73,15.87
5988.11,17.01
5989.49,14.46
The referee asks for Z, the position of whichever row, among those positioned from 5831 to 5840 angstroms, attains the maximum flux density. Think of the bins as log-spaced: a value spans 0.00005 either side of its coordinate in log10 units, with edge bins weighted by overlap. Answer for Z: 5837.00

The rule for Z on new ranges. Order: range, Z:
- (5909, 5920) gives 5912.76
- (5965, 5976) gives 5966.09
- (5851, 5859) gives 5858.55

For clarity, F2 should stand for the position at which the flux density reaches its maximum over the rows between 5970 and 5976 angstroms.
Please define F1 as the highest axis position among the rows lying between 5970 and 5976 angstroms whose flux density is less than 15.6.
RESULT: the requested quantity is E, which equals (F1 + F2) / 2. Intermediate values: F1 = 5974.34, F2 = 5971.59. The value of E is 5973.0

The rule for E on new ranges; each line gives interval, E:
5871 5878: 5876.8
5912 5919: 5915.5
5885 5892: 5888.3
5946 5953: 5951.7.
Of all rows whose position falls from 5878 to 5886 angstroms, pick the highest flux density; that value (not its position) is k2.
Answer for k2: 16.32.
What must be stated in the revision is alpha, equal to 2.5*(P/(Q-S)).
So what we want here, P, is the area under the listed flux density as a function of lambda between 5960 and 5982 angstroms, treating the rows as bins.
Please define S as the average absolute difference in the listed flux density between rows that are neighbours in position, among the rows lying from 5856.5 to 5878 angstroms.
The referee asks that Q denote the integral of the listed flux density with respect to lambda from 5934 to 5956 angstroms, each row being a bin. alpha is 2.5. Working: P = 348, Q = 344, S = 0.71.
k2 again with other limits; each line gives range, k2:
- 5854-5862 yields 16.68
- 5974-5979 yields 15.81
